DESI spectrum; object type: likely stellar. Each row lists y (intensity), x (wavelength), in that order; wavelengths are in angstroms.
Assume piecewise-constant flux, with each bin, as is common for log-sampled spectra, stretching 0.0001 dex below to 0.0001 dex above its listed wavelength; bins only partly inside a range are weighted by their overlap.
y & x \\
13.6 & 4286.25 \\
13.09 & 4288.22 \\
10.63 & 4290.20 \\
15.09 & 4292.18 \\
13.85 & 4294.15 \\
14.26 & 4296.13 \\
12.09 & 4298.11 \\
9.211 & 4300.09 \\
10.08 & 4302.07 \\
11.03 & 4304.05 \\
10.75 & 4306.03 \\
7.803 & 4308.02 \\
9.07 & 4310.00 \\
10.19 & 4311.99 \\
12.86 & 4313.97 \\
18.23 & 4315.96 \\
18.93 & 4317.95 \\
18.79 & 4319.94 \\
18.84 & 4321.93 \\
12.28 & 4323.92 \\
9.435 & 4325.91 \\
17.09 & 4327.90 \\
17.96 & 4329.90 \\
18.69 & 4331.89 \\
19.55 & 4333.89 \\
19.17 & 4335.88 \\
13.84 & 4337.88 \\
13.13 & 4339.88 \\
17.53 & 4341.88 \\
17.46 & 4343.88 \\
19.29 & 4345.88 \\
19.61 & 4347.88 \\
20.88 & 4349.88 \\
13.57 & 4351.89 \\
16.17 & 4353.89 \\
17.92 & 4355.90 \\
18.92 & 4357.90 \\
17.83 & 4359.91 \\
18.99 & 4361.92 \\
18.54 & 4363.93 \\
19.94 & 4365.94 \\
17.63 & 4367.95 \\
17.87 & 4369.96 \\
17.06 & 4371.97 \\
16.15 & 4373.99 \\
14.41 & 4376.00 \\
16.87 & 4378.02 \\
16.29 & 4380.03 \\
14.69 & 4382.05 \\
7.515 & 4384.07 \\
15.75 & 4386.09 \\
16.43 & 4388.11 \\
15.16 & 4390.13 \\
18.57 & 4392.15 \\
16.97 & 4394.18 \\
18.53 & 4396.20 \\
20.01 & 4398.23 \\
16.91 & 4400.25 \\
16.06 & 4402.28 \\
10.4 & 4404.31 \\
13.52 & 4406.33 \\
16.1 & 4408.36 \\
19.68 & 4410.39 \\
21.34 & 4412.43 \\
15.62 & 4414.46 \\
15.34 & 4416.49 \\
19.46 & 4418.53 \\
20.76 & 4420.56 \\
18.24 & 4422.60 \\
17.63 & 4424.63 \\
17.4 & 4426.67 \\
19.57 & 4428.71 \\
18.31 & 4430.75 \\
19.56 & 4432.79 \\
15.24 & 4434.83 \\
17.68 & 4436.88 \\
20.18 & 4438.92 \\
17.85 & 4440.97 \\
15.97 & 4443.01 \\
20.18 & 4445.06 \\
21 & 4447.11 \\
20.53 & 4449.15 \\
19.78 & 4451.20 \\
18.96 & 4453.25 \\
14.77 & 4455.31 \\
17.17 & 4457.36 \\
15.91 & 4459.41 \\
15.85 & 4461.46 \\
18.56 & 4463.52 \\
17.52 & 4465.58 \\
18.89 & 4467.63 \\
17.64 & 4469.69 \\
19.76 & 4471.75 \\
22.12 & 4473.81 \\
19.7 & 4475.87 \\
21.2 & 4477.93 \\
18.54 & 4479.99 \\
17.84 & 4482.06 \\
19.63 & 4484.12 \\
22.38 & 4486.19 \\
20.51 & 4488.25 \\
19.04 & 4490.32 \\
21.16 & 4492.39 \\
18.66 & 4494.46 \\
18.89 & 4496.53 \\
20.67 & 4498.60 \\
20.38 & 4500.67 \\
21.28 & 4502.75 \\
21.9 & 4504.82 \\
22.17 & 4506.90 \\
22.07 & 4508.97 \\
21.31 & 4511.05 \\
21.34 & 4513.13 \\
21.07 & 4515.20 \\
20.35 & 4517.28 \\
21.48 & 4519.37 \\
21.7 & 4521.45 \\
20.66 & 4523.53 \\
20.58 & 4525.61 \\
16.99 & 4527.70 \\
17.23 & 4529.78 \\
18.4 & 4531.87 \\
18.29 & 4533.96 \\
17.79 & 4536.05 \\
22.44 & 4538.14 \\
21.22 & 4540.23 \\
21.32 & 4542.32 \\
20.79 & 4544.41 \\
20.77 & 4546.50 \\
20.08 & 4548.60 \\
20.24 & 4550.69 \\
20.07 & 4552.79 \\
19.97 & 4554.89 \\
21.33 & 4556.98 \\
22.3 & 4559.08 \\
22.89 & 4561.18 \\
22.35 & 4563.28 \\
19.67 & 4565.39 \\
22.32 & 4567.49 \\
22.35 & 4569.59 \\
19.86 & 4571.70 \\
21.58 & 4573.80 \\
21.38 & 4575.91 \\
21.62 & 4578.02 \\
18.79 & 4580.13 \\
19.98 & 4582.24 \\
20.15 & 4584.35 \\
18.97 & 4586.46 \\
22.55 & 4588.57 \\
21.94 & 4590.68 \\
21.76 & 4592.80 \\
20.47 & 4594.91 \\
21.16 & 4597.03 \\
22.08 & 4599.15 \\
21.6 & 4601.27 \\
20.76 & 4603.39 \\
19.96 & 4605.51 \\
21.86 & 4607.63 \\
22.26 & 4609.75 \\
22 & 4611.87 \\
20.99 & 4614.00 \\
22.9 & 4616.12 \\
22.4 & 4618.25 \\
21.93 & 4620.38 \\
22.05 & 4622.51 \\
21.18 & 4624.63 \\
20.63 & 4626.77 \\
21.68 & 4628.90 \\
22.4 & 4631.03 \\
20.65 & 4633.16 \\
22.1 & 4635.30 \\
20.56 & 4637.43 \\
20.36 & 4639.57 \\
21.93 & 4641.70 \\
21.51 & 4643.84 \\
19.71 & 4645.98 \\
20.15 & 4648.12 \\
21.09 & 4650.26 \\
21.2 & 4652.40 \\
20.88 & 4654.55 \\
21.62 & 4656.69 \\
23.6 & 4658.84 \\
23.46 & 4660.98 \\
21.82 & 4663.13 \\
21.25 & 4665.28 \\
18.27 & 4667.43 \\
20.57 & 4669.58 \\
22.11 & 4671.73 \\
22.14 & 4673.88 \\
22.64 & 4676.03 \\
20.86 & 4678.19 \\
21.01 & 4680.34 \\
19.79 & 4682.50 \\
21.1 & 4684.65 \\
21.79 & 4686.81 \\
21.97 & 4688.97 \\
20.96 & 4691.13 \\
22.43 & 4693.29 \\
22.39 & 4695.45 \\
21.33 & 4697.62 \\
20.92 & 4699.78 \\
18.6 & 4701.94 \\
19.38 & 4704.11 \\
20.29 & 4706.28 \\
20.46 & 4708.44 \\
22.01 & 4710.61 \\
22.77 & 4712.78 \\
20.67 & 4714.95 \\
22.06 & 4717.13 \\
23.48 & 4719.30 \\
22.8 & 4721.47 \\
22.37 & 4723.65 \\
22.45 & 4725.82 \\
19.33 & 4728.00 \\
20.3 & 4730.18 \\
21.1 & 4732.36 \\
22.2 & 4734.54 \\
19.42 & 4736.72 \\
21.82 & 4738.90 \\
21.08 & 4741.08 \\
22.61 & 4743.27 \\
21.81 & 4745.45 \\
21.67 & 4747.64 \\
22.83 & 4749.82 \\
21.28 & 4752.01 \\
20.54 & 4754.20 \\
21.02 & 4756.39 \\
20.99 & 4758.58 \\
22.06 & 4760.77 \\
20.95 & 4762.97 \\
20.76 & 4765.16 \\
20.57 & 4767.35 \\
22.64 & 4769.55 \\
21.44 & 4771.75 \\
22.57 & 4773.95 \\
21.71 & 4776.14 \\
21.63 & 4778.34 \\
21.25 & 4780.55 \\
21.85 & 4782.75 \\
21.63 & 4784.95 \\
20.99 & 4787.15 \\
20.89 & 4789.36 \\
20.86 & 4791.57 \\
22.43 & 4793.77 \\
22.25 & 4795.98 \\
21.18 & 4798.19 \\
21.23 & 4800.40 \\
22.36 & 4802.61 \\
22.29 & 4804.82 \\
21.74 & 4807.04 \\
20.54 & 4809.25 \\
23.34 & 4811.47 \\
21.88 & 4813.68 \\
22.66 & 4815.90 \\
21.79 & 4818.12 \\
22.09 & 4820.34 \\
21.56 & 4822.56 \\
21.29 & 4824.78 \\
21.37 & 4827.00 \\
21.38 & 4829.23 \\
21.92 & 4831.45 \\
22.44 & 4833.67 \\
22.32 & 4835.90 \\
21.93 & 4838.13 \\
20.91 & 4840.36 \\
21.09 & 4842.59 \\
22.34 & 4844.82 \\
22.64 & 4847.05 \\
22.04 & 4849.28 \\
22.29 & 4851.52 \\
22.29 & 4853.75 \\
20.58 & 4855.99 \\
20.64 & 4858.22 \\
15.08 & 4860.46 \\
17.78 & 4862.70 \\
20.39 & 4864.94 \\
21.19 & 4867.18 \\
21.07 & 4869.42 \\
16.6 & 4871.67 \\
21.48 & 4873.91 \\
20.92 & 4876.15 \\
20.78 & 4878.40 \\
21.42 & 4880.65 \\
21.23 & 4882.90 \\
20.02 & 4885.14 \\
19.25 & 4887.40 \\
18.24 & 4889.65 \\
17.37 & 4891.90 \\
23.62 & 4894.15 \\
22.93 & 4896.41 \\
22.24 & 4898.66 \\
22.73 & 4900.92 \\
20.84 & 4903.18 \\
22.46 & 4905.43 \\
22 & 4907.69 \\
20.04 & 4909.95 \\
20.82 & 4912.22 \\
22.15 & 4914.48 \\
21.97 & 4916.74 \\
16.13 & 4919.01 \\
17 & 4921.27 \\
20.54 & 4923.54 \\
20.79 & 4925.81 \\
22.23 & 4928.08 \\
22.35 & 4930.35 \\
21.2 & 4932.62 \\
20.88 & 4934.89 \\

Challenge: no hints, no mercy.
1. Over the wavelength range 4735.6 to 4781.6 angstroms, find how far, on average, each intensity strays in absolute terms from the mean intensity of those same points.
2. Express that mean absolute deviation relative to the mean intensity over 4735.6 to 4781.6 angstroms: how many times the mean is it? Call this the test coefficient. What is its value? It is 0.03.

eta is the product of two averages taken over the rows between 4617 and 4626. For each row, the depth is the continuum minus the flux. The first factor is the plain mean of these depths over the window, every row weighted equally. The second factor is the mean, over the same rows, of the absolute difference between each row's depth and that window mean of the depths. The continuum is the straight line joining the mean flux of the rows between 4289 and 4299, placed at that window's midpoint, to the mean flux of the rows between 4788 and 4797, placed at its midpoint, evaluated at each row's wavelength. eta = -1.2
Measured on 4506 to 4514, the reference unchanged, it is -2.1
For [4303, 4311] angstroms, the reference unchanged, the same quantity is 4.7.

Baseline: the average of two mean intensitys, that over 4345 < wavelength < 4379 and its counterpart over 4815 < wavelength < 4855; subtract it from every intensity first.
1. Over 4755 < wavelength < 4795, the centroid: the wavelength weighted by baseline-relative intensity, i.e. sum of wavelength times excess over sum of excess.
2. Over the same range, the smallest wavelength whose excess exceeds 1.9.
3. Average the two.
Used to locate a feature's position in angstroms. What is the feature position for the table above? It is 4768.2 angstroms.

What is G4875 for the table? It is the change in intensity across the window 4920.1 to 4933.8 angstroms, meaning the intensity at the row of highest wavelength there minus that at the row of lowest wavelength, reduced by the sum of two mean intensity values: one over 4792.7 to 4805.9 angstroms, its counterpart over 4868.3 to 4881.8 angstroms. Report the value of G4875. -38.1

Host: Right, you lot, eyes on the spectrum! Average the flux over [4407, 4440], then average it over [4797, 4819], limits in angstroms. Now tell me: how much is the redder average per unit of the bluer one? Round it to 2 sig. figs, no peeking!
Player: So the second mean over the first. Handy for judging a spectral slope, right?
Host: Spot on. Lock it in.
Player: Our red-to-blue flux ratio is 1.2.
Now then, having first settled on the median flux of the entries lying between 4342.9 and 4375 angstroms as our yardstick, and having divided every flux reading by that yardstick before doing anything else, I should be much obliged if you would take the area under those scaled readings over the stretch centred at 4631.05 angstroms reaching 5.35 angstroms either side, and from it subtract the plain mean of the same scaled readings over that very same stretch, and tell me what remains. 11.6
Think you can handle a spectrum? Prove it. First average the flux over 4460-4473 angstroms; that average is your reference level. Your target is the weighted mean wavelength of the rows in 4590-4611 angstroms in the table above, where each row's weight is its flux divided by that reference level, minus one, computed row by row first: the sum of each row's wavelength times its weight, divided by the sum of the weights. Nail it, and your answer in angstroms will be 4600.2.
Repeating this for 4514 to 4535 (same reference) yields 4519.9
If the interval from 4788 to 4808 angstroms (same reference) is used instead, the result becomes 4798.6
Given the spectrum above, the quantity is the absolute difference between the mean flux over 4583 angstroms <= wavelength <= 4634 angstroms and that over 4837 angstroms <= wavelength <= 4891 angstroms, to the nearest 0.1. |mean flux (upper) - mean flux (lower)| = 0.9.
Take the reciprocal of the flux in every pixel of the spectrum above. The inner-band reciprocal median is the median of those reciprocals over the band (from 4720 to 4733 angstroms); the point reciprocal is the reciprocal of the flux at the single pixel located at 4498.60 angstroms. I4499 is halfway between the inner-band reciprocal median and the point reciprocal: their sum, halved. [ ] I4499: 0.0472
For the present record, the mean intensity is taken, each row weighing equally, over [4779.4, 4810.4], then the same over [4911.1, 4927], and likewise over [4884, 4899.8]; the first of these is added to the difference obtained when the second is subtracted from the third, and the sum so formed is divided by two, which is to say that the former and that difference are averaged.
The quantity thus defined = 11.1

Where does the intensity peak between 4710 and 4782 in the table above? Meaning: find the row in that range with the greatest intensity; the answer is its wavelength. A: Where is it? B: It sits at 4719.30 angstroms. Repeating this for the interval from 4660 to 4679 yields 4660.98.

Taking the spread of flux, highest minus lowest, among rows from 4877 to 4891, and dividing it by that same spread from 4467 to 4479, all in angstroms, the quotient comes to 0.71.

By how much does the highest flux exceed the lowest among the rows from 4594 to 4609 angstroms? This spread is 2.1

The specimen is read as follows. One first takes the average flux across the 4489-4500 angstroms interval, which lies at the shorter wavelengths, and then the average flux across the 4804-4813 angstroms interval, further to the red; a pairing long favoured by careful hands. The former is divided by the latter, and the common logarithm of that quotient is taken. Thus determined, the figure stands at -0.05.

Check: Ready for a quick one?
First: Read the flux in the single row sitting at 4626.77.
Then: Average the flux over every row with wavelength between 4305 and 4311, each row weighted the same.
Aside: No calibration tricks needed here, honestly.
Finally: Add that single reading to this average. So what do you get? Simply 29.8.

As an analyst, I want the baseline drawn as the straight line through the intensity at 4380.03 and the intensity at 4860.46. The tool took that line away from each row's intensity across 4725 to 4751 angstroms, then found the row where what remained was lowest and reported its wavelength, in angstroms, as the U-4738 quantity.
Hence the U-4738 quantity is 4728.00 angstroms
